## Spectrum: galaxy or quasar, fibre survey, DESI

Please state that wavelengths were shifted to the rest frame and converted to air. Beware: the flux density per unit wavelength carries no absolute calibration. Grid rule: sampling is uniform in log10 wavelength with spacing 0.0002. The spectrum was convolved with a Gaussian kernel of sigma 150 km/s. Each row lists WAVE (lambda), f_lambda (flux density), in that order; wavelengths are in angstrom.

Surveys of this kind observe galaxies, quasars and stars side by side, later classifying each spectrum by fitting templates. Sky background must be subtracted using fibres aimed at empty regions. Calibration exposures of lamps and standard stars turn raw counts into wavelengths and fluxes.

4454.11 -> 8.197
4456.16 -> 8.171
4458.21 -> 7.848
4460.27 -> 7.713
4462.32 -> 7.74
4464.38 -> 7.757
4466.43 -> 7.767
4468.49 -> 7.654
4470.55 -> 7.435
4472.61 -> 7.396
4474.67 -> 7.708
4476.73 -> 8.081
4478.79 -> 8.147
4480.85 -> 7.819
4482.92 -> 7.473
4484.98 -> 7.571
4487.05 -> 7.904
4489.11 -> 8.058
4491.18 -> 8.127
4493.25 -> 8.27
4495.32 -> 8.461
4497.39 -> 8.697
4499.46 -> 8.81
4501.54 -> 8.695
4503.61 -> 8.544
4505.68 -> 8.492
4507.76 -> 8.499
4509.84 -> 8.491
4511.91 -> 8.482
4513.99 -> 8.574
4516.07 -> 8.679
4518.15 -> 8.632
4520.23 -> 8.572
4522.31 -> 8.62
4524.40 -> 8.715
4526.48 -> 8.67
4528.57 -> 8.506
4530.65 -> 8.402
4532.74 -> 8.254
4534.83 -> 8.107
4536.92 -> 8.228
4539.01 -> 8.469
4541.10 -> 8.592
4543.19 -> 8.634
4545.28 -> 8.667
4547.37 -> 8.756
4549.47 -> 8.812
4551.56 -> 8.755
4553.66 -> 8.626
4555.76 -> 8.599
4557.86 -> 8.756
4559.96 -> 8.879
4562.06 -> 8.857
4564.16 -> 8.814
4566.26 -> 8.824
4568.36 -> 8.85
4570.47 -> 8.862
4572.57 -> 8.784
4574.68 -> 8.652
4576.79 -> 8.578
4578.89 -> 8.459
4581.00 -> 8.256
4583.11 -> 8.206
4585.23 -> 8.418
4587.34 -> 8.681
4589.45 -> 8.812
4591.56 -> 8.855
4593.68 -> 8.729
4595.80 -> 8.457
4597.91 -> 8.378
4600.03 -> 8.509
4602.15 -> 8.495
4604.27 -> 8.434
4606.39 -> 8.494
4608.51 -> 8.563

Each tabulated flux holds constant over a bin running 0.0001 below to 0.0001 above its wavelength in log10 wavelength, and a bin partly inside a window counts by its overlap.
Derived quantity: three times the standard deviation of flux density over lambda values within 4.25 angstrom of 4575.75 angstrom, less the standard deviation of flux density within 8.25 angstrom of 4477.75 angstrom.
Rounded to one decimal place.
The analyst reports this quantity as 0.1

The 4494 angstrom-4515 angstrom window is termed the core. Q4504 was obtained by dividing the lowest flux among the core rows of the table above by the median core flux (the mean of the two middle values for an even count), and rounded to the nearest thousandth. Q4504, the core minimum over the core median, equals 0.993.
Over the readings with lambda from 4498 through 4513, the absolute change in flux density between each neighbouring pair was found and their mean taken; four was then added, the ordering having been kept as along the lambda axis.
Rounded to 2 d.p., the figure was 4.06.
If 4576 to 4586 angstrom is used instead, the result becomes 4.15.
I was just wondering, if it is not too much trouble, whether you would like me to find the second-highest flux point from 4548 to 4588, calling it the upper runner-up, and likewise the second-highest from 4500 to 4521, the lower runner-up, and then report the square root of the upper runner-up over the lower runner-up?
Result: 1.01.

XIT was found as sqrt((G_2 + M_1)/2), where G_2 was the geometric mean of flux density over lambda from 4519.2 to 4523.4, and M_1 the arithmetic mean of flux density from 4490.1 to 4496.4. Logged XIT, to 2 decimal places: 2.91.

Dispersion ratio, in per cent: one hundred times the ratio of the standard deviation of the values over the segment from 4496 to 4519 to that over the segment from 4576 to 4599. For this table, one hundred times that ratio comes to 50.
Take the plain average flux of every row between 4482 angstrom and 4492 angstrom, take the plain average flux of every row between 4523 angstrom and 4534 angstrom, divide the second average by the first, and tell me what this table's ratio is 1.09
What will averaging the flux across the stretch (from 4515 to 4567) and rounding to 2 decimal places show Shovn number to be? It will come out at 8.62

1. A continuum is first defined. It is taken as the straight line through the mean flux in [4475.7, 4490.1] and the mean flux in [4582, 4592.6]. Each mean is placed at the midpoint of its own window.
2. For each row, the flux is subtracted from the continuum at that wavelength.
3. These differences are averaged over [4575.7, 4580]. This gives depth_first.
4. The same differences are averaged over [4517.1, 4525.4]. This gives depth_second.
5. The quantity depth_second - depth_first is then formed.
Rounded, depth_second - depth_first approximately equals -0.51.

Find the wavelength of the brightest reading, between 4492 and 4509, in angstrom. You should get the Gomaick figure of 4499.46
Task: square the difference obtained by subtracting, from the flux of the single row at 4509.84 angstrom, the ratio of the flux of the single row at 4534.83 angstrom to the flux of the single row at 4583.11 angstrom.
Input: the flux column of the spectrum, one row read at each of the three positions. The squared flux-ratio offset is 56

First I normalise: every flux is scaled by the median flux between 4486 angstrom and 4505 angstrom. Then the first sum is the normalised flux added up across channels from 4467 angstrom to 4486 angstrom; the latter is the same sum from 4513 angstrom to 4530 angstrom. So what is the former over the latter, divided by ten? 0.10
